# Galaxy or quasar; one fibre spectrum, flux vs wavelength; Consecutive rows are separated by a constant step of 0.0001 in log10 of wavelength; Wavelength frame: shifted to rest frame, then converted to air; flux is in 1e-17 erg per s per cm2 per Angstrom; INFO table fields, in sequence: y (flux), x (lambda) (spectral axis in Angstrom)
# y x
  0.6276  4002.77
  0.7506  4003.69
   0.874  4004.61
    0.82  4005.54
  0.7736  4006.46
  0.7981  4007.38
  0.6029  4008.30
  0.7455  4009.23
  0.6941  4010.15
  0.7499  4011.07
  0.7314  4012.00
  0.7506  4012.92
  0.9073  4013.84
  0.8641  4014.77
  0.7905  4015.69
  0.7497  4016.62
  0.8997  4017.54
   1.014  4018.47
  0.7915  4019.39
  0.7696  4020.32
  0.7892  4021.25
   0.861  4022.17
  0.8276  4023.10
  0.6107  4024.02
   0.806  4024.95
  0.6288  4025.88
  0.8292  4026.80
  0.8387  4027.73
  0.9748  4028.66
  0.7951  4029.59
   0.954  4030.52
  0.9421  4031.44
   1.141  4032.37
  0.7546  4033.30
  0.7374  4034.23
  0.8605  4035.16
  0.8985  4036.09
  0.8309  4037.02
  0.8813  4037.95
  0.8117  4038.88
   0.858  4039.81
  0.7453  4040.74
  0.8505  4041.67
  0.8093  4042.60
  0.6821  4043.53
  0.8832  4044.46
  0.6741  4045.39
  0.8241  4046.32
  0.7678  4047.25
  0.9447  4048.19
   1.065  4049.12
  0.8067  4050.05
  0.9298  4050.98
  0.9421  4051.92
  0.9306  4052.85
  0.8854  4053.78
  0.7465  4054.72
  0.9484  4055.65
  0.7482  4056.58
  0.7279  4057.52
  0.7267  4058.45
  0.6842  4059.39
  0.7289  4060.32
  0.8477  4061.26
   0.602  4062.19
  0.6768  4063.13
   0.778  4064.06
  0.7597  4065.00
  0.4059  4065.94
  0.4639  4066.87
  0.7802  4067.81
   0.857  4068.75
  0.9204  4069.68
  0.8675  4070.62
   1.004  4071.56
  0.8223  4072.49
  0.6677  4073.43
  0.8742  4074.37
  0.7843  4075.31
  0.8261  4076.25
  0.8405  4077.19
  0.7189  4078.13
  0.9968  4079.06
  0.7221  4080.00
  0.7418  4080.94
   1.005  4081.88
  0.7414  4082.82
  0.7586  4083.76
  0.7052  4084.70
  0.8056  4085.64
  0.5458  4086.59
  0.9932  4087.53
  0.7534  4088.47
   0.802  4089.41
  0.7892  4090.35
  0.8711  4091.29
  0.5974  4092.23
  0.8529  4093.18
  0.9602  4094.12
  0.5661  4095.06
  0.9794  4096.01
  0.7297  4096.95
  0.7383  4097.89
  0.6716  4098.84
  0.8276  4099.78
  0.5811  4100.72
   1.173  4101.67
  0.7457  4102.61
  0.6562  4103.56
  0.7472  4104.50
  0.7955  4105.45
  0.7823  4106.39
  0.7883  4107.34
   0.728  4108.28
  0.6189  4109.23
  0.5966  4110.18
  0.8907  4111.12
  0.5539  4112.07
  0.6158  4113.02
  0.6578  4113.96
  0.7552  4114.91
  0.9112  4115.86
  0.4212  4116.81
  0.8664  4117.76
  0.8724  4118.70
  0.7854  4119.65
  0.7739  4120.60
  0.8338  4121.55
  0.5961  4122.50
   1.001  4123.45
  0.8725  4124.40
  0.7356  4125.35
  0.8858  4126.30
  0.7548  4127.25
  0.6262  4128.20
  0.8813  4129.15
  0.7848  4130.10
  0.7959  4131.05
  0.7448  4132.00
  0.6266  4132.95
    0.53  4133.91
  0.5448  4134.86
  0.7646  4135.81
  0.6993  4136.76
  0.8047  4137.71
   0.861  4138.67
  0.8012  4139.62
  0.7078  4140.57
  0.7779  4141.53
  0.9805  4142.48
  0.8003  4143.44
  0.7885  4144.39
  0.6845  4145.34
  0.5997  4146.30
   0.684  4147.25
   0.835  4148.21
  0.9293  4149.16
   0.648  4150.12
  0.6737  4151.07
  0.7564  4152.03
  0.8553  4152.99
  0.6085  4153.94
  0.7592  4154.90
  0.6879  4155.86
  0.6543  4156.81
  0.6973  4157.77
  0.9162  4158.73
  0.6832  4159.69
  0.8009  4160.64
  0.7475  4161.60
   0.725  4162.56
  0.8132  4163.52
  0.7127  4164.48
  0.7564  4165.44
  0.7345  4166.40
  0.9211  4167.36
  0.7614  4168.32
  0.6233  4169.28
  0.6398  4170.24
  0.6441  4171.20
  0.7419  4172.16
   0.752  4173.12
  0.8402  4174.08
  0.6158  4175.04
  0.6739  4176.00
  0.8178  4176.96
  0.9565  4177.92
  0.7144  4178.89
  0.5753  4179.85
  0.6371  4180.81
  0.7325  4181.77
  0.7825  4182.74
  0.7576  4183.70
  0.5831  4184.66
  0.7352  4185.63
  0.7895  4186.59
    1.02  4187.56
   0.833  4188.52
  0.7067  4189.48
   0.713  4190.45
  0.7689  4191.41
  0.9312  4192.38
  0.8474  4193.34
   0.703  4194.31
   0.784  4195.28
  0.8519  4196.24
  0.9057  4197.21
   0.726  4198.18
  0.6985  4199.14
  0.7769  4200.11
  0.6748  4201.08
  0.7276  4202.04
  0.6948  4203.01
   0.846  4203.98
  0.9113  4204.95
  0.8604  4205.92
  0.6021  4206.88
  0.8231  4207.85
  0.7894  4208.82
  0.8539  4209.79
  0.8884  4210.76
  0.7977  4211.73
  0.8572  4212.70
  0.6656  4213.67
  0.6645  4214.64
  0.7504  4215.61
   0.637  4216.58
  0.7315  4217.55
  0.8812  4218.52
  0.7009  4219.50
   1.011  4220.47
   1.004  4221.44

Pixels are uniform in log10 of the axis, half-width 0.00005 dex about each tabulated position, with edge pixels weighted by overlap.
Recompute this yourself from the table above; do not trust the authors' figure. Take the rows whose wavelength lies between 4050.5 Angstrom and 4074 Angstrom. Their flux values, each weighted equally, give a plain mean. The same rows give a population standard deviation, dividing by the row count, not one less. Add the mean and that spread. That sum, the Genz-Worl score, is 0.922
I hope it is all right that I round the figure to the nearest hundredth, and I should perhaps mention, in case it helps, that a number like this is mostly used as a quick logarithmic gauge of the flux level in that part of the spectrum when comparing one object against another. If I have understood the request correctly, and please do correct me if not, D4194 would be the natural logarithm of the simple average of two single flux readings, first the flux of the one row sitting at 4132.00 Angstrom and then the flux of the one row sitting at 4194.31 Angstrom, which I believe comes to -0.32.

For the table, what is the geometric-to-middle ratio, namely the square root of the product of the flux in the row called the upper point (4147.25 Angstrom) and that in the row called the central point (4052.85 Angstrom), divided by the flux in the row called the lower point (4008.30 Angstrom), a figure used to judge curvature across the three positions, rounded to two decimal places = 1.32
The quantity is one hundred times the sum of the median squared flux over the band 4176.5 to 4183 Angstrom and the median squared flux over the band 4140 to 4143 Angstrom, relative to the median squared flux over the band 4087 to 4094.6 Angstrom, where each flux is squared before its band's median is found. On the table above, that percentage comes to 167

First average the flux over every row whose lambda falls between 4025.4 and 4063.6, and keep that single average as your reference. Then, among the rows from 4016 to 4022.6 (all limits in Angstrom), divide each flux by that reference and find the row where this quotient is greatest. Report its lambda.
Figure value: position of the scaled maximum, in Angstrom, 4018.47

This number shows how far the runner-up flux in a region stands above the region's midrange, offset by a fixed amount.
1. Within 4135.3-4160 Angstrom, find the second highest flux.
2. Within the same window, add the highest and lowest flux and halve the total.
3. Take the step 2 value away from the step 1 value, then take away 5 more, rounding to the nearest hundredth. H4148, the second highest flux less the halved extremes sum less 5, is -4.86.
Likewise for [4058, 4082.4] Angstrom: -4.70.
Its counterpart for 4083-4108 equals -4.87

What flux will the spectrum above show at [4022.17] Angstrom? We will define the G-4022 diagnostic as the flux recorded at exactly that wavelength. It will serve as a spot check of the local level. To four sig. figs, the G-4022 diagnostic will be 0.8610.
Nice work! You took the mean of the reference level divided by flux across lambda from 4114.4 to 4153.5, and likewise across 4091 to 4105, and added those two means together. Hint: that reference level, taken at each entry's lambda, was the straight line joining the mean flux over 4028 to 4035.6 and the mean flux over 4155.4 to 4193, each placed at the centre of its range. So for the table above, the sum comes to 2.17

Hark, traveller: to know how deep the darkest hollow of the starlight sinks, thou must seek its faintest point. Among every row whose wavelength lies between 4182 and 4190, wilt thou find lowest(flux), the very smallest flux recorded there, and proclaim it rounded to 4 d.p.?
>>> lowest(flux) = 0.5831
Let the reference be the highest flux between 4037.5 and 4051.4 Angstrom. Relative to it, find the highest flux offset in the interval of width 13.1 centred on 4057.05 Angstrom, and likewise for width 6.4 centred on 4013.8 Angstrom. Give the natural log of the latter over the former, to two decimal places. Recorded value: 0.30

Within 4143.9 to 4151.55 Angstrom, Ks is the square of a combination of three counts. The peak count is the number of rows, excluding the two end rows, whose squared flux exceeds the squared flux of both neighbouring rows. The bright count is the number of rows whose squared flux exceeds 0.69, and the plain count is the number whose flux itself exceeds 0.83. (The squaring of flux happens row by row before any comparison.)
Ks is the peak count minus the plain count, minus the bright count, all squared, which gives 9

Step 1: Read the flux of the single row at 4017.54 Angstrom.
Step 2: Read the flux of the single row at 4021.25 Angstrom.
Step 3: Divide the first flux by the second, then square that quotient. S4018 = 1.30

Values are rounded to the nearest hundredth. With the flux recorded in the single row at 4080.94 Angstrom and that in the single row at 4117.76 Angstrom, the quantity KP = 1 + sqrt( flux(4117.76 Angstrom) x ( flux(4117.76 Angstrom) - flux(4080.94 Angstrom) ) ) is 1.33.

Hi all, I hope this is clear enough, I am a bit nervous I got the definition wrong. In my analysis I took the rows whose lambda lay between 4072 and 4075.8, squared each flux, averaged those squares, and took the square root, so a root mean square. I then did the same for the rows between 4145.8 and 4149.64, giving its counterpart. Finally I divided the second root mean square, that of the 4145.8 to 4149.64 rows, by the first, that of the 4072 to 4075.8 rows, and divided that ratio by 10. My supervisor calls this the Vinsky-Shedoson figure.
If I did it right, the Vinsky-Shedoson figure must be 0.098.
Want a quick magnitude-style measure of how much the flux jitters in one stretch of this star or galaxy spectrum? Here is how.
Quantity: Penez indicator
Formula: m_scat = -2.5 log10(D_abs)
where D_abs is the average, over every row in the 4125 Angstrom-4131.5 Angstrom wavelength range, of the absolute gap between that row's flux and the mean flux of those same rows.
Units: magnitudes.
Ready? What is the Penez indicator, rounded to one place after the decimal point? 3.0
